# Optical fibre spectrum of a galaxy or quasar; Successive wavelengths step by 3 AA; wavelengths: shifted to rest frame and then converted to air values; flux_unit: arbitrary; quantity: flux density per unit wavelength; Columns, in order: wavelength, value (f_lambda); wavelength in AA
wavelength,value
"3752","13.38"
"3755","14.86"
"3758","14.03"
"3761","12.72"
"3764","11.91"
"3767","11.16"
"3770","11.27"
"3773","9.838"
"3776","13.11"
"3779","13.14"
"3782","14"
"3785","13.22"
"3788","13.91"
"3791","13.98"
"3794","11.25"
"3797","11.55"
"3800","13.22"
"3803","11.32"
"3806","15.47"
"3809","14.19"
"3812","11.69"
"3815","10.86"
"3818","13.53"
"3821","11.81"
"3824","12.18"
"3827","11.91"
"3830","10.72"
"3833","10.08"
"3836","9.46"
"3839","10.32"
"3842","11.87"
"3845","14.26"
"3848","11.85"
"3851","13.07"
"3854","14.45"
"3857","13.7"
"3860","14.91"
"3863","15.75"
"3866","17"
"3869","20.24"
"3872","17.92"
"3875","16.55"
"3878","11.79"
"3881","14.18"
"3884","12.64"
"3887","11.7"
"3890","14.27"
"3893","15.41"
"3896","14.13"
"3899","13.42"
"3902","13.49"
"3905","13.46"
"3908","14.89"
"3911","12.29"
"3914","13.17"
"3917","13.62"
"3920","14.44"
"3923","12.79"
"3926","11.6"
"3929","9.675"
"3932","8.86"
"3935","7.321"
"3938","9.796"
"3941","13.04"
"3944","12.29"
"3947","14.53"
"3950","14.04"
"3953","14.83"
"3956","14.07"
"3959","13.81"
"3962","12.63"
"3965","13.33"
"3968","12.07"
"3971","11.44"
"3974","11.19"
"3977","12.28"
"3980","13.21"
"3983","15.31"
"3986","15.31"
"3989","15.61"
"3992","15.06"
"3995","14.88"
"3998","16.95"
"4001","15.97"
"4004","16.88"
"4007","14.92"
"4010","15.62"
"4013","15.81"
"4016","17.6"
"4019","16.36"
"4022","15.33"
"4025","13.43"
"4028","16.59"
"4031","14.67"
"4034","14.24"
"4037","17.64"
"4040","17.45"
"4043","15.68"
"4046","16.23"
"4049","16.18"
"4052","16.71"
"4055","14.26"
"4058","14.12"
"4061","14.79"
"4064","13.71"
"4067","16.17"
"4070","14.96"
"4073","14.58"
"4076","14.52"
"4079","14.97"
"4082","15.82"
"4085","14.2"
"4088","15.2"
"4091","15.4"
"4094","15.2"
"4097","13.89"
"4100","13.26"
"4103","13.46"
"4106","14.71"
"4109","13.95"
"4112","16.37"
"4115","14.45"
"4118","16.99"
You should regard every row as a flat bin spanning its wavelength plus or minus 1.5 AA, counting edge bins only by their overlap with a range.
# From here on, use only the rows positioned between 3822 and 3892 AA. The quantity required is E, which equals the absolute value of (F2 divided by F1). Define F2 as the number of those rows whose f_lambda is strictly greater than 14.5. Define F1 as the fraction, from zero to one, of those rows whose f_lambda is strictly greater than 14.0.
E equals 14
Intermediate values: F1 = 0.43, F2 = 6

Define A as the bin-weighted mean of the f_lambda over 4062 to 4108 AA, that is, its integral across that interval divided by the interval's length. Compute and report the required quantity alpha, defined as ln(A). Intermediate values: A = 14.7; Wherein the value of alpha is 2.69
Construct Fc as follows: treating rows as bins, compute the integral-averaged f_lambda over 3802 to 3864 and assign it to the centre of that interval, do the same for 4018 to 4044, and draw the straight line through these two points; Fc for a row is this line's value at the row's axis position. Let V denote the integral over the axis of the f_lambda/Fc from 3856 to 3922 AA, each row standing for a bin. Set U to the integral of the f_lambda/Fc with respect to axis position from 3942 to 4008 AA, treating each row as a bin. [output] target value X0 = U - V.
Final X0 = -8.6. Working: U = 62.8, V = 71.4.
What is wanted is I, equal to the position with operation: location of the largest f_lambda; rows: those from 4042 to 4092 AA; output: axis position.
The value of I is 4052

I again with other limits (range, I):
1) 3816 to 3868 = 3866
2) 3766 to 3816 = 3806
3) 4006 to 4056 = 4037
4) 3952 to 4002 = 3998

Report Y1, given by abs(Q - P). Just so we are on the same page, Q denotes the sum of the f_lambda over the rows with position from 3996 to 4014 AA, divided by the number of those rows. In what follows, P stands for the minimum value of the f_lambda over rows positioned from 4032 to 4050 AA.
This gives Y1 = 1.8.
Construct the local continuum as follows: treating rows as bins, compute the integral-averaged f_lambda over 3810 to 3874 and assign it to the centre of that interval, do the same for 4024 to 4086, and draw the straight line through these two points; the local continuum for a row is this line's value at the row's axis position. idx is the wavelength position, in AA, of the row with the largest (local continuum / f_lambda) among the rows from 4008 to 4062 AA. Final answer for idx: 4025 AA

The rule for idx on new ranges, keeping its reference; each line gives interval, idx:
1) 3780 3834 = 3833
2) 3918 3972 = 3935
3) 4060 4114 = 4100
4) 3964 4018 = 3974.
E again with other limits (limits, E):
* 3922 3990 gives 16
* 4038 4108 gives 19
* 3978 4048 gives 22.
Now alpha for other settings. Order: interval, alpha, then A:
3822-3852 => 2.45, 11.6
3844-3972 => 2.60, 13.5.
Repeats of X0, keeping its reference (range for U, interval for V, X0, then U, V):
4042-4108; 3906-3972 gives 2.0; 60.0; 58.0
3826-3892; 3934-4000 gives 9.1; 69.2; 60.1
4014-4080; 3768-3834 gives -4.1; 64.1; 68.1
